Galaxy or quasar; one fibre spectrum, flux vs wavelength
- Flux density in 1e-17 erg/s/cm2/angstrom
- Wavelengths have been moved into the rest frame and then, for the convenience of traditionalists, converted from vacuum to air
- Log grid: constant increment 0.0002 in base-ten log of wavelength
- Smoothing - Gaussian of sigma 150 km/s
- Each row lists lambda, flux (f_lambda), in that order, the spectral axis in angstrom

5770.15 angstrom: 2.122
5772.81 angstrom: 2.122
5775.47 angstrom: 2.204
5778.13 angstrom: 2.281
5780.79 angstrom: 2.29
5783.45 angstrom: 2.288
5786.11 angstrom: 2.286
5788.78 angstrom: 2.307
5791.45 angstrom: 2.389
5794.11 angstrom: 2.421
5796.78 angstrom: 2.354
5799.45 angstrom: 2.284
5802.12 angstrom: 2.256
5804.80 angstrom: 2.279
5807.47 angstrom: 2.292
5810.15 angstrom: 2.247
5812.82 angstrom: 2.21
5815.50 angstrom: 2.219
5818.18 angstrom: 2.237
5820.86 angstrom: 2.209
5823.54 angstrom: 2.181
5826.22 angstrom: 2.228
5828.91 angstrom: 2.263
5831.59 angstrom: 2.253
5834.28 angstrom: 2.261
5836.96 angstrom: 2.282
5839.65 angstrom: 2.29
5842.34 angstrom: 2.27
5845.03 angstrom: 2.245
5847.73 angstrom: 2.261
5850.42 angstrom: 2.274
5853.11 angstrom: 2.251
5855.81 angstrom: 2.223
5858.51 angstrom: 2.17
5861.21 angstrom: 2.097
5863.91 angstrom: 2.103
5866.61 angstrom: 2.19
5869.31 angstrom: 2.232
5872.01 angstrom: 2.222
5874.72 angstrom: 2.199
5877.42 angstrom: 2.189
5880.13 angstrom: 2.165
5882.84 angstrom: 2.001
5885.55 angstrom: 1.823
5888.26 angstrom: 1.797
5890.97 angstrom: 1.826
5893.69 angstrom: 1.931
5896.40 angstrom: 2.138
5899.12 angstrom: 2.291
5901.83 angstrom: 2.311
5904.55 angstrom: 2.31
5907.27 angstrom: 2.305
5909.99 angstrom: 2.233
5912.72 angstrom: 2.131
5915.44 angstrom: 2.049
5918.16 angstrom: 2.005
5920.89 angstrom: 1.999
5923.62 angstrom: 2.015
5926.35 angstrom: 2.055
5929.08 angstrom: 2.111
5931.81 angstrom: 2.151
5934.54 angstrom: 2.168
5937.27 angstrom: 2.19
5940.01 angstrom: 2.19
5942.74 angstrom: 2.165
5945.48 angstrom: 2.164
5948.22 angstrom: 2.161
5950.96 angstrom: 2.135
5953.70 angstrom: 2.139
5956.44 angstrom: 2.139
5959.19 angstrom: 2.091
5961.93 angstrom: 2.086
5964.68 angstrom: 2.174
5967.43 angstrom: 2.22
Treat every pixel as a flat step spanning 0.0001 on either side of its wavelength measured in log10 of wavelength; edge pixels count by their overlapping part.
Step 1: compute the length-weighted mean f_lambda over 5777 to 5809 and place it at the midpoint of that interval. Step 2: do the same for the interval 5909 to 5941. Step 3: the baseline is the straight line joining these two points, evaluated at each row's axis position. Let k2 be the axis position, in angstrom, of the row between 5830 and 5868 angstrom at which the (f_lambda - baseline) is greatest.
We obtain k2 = 5850.42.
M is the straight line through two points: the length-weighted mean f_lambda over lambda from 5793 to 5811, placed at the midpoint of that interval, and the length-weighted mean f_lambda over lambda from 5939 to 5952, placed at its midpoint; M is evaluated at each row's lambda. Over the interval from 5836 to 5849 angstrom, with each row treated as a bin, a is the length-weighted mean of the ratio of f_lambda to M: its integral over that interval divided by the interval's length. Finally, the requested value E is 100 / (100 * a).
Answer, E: 1.00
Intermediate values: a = 1.00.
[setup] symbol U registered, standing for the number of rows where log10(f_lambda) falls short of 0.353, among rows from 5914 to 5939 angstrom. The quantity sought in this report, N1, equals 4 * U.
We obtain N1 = 36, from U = 9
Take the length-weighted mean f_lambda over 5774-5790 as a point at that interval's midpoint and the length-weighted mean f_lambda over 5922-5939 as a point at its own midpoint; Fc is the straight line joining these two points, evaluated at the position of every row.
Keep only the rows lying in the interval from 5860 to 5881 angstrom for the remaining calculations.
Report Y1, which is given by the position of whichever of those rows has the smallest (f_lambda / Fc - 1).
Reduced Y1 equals 5861.21 angstrom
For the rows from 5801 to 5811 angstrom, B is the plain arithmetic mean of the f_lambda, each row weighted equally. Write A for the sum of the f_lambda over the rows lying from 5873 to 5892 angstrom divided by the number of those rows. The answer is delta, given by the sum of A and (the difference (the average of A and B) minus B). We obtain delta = 1.87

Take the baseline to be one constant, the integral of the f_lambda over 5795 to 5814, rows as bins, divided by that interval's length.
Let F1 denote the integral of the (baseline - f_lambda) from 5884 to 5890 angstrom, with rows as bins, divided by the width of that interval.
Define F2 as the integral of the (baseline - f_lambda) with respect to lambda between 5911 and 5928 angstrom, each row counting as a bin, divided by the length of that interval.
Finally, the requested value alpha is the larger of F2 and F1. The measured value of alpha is 0.46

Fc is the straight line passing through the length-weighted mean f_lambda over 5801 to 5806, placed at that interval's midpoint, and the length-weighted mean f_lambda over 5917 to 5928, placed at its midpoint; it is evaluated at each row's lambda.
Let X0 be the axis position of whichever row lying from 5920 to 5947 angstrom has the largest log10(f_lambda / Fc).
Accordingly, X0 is 5940.01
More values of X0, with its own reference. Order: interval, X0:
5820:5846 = 5839.65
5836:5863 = 5850.42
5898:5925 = 5907.27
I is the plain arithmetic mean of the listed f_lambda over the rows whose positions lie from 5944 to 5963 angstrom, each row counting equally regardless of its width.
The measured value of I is 2.131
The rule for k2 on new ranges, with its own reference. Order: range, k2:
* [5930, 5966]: 5964.68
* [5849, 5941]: 5904.55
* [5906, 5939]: 5907.27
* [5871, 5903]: 5901.83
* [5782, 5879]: 5794.11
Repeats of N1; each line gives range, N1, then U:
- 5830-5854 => 12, 3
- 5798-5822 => 20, 5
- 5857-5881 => 36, 9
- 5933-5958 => 36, 9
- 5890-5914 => 20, 5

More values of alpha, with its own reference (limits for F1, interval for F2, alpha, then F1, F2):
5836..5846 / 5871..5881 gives 0.08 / 0.01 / 0.08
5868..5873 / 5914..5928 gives 0.25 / 0.05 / 0.25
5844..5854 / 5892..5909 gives 0.07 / 0.02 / 0.07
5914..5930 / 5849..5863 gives 0.24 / 0.24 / 0.08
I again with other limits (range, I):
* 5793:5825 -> 2.266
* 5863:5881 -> 2.186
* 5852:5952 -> 2.127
